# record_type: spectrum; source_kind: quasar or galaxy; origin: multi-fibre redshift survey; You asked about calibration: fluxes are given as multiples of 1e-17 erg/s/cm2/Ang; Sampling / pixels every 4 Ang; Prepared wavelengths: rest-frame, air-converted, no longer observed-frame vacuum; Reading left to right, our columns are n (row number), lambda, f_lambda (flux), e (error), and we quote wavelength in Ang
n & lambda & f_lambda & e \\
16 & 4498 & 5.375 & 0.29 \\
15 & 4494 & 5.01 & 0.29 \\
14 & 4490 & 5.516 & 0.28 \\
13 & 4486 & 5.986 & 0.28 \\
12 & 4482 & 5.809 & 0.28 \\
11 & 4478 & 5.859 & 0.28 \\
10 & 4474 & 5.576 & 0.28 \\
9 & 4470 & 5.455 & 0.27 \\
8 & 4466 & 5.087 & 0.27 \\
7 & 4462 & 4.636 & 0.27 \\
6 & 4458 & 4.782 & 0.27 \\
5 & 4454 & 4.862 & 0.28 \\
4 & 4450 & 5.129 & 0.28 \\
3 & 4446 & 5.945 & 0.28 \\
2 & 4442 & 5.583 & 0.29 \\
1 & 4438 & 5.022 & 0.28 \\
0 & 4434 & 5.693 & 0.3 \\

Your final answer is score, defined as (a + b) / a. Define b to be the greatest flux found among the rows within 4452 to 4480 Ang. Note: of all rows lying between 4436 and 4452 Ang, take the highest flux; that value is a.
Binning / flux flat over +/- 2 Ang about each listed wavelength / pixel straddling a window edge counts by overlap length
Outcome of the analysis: 1.99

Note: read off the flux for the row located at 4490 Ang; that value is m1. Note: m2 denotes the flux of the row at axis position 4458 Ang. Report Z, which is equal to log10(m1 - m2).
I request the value -0.13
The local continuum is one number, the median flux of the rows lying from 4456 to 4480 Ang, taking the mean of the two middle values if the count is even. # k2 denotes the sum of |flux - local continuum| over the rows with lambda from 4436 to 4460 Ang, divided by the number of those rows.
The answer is 0.38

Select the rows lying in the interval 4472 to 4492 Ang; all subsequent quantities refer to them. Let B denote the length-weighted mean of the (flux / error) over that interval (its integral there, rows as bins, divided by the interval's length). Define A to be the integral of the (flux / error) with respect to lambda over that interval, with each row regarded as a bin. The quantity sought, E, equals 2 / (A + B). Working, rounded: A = 411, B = 20.5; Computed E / 0.0046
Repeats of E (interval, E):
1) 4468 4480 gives 0.0076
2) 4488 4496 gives 0.0120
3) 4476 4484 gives 0.0107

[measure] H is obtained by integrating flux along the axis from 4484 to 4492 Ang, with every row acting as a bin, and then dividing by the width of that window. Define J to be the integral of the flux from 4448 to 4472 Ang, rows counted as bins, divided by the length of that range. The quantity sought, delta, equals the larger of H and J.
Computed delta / 5.75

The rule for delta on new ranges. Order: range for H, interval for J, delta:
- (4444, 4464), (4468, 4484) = 5.67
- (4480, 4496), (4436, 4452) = 5.58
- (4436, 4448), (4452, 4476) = 5.52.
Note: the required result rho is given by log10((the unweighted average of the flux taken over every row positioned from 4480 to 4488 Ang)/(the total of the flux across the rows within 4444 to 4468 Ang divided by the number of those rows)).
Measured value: 0.07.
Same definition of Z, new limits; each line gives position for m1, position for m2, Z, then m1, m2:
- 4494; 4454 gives -0.83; 5.01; 4.862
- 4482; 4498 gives -0.36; 5.809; 5.375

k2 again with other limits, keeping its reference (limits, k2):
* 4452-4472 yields 0.38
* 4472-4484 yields 0.48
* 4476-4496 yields 0.47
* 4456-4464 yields 0.56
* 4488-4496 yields 0.25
